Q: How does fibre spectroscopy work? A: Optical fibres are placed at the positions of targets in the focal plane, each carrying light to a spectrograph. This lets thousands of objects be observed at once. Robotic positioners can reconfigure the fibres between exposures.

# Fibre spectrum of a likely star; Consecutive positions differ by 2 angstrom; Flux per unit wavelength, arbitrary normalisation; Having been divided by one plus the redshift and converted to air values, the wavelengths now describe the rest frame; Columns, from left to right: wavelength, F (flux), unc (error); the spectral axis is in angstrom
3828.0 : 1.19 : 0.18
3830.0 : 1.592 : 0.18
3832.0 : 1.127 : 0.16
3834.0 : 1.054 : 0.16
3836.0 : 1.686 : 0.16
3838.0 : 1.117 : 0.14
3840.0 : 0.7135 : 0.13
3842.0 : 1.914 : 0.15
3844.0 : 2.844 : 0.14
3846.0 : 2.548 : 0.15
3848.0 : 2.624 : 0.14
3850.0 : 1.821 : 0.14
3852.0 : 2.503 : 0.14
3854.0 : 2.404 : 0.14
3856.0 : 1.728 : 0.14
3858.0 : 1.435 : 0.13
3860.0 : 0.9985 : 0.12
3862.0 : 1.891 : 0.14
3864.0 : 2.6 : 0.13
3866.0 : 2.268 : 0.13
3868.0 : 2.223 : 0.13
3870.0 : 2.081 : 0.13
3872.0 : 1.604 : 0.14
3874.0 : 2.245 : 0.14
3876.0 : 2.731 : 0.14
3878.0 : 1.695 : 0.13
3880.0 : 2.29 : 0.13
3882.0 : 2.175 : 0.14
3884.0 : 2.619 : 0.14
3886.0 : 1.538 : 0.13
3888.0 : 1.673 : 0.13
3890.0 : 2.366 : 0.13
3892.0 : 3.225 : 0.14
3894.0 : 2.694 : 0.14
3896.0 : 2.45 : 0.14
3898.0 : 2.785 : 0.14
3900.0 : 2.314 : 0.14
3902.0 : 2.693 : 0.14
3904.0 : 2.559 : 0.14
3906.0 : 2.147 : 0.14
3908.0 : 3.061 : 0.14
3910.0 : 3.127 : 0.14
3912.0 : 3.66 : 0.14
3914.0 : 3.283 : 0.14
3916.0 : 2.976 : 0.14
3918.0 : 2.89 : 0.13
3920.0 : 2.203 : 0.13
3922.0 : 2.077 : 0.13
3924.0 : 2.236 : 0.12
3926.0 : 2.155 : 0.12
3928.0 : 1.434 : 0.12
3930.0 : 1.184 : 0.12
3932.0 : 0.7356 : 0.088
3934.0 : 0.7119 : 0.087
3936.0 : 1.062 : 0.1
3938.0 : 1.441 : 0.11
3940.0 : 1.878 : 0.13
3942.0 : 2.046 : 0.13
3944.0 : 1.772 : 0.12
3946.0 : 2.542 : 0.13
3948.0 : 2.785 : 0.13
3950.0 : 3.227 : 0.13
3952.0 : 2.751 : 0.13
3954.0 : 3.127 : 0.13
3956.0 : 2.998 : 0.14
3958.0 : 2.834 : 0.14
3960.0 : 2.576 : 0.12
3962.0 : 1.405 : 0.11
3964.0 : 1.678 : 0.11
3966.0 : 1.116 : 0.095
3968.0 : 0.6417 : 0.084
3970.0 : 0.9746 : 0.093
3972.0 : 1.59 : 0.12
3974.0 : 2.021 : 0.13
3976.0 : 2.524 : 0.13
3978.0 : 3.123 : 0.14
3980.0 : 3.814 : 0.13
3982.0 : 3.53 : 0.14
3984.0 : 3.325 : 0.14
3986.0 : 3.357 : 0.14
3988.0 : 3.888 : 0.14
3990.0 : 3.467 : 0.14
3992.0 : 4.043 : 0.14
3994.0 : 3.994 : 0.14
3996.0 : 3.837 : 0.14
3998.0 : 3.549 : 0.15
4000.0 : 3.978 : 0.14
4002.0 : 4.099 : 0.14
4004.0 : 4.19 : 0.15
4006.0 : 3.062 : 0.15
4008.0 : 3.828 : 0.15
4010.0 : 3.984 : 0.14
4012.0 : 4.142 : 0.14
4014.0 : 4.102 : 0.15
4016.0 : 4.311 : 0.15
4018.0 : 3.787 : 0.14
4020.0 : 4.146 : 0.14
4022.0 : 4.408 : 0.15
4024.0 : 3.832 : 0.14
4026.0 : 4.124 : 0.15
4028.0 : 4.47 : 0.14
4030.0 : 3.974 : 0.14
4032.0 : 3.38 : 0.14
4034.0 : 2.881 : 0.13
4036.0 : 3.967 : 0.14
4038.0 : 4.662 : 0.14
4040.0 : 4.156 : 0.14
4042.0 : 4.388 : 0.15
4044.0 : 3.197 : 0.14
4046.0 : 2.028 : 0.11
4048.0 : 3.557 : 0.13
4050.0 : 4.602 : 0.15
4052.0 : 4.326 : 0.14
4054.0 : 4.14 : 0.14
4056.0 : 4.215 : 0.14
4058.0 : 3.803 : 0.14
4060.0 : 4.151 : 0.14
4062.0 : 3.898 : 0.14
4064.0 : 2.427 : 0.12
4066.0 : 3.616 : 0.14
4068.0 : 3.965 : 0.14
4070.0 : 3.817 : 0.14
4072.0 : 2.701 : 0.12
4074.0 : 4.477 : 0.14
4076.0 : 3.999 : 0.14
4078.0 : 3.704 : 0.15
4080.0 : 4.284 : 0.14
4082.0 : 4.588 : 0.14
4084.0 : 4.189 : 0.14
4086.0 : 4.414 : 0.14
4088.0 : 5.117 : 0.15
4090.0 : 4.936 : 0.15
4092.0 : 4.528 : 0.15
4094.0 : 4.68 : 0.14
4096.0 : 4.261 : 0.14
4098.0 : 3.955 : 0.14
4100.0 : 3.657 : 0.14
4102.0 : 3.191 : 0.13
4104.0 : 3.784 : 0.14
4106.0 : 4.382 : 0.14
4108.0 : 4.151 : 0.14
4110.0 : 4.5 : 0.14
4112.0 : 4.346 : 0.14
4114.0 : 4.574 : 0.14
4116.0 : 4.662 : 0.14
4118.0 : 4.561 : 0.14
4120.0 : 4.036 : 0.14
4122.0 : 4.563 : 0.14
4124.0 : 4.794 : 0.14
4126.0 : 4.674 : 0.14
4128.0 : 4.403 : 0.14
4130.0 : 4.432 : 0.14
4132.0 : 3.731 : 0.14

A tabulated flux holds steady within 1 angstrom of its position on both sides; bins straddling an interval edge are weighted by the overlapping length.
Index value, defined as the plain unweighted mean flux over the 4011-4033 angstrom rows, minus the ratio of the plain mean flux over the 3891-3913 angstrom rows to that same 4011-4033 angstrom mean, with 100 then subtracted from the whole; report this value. -96.6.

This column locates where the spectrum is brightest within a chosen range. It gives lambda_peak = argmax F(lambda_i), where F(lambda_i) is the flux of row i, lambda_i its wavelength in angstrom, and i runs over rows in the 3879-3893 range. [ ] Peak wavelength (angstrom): 3892.0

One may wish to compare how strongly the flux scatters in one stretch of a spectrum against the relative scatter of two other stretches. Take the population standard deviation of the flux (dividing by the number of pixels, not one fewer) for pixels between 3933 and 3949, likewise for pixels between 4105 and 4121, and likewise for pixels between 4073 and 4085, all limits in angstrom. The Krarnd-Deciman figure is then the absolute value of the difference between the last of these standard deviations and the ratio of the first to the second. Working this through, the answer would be 2.9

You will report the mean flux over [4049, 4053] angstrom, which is 4.5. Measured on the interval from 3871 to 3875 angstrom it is 1.9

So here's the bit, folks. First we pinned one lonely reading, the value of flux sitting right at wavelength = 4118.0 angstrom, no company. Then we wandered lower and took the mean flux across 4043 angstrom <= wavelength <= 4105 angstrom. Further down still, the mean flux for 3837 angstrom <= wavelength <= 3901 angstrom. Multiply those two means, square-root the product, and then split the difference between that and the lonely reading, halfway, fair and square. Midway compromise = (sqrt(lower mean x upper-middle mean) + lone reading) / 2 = 3.7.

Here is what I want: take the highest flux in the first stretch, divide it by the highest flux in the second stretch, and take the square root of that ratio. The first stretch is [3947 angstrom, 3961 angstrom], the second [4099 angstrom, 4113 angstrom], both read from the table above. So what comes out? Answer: 0.85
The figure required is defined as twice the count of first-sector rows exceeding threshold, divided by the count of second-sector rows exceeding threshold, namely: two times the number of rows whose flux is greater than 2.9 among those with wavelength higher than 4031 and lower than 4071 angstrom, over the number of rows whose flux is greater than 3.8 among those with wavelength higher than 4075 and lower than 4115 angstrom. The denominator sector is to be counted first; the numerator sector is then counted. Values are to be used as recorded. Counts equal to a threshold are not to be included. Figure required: 2.1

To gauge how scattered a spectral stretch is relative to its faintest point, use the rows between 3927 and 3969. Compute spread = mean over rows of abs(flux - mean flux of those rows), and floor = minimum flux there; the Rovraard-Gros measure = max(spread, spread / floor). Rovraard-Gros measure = 1.2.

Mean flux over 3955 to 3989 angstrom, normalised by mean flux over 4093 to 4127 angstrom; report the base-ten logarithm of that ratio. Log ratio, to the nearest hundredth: -0.25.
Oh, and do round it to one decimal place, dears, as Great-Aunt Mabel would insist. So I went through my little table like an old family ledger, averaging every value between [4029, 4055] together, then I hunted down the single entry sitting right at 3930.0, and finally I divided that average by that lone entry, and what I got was 3.2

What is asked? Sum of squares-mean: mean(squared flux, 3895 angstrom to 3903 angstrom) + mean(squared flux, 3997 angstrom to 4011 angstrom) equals 21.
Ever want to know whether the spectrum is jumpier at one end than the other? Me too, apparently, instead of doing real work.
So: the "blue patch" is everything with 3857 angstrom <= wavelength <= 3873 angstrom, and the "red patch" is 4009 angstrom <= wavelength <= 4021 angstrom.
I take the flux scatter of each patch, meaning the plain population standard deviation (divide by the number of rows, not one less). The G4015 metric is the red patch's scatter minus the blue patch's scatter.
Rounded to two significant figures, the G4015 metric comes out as -0.32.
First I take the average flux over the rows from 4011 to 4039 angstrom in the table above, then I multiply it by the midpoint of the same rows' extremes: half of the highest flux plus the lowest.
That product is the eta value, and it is 15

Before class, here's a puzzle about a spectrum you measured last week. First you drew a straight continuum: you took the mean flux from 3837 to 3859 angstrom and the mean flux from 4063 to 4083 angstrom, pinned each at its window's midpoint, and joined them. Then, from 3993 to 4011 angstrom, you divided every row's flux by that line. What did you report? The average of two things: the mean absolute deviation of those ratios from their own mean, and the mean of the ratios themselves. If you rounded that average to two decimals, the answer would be 0.64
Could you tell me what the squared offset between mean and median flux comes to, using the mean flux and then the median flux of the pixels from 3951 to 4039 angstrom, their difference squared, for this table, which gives 0.13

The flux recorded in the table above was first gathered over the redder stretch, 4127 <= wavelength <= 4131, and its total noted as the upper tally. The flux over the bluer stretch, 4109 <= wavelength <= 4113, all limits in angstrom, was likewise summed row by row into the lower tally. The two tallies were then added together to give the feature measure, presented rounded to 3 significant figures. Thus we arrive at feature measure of 17.7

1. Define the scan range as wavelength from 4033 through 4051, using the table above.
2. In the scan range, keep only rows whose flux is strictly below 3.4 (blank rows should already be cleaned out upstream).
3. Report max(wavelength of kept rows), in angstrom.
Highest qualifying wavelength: 4046.0 angstrom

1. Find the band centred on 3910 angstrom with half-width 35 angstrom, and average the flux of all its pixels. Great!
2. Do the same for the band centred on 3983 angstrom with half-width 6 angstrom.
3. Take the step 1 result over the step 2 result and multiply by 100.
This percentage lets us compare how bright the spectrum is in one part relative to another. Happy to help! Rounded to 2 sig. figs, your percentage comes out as 63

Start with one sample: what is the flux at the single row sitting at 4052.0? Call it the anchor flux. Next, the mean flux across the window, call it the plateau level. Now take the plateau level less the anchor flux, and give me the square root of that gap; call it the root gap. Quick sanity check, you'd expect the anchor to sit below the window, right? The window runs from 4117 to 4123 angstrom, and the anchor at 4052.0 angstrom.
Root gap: 0.25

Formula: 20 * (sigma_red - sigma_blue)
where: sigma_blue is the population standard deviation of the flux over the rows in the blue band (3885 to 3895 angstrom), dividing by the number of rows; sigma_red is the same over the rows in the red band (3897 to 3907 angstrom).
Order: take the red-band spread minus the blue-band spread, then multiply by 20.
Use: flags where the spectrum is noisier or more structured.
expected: -8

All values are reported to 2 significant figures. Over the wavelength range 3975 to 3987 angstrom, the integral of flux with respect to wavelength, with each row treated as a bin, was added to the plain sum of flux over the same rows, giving 59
